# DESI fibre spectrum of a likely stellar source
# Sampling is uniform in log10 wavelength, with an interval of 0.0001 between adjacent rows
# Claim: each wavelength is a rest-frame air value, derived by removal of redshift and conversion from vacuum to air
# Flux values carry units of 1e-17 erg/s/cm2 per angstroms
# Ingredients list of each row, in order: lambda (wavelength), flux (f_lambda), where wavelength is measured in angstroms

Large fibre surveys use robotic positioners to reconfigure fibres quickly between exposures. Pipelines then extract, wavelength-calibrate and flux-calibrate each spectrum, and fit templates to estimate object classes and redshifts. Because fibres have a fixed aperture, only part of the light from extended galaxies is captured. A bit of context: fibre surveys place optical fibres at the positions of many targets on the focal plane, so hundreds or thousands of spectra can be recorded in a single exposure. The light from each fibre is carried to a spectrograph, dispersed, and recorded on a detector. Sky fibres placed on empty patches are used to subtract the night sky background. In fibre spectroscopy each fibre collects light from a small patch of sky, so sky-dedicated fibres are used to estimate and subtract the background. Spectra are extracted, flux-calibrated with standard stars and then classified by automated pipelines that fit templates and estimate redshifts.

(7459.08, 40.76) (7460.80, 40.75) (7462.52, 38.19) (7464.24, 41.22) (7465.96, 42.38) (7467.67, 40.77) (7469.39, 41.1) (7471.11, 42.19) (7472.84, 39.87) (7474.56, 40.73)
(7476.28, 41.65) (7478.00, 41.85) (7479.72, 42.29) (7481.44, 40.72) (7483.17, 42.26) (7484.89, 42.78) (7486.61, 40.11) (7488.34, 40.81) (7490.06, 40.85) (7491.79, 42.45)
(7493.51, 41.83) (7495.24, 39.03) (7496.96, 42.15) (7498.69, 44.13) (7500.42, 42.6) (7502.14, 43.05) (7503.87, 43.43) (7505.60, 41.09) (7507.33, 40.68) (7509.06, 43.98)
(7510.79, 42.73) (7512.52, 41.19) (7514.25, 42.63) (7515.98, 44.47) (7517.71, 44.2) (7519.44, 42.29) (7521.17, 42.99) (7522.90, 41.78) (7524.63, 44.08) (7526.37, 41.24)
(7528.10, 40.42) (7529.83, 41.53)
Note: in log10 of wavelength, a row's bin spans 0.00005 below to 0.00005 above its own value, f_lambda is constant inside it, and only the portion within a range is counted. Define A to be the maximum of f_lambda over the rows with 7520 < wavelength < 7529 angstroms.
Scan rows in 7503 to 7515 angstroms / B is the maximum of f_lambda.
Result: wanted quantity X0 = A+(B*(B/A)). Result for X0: 88.0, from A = 44.08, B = 43.98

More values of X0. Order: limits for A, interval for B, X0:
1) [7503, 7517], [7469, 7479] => 84.5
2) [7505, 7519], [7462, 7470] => 84.9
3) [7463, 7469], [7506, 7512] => 88.0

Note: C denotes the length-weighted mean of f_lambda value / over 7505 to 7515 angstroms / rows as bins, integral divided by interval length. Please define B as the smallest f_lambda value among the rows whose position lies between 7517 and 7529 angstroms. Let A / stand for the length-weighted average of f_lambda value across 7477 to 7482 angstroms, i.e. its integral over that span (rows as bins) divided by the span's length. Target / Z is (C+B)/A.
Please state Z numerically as 1.98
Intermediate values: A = 41.7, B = 40.42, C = 42.1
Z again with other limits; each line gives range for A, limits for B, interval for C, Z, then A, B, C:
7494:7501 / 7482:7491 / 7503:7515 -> 1.96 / 41.9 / 40.11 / 42.2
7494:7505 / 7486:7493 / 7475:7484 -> 1.93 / 42.3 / 40.11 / 41.7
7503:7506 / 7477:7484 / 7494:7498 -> 1.92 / 42.4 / 40.72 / 40.8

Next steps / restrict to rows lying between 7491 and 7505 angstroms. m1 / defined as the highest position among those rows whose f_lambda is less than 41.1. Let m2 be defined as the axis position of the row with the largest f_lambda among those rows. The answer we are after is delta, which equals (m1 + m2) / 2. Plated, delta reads 7497.0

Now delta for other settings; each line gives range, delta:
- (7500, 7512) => 7508.2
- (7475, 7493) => 7487.5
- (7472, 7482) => 7480.6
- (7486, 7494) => 7490.9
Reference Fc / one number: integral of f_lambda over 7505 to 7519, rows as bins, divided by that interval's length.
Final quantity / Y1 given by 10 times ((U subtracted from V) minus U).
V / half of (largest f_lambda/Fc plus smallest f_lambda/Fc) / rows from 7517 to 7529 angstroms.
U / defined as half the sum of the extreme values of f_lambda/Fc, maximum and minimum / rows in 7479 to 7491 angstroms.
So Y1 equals -9.5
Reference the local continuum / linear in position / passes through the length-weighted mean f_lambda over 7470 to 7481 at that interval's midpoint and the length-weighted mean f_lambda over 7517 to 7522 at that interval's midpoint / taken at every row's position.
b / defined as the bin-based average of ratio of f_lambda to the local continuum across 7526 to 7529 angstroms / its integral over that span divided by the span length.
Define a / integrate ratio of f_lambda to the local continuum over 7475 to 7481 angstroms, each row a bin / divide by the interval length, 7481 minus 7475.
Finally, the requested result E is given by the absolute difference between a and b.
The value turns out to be 0.0677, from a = 1.008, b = 0.94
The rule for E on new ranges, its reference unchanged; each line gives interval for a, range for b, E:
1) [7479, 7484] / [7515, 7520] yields 0.0137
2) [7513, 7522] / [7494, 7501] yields 0.0126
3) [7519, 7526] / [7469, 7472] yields 0.0230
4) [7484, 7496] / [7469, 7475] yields 0.0116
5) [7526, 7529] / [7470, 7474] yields 0.0520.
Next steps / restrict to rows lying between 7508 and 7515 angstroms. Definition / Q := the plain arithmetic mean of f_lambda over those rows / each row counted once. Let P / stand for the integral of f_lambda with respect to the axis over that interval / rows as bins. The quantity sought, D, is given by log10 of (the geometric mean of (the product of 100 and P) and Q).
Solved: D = 3.05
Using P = 298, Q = 42.6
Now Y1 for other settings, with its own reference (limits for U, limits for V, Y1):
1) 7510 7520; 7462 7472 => -10.6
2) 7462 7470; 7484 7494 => -9.2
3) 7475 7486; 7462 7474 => -10.1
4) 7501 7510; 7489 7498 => -10.3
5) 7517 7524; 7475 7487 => -10.4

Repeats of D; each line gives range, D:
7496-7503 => 3.06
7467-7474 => 3.03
